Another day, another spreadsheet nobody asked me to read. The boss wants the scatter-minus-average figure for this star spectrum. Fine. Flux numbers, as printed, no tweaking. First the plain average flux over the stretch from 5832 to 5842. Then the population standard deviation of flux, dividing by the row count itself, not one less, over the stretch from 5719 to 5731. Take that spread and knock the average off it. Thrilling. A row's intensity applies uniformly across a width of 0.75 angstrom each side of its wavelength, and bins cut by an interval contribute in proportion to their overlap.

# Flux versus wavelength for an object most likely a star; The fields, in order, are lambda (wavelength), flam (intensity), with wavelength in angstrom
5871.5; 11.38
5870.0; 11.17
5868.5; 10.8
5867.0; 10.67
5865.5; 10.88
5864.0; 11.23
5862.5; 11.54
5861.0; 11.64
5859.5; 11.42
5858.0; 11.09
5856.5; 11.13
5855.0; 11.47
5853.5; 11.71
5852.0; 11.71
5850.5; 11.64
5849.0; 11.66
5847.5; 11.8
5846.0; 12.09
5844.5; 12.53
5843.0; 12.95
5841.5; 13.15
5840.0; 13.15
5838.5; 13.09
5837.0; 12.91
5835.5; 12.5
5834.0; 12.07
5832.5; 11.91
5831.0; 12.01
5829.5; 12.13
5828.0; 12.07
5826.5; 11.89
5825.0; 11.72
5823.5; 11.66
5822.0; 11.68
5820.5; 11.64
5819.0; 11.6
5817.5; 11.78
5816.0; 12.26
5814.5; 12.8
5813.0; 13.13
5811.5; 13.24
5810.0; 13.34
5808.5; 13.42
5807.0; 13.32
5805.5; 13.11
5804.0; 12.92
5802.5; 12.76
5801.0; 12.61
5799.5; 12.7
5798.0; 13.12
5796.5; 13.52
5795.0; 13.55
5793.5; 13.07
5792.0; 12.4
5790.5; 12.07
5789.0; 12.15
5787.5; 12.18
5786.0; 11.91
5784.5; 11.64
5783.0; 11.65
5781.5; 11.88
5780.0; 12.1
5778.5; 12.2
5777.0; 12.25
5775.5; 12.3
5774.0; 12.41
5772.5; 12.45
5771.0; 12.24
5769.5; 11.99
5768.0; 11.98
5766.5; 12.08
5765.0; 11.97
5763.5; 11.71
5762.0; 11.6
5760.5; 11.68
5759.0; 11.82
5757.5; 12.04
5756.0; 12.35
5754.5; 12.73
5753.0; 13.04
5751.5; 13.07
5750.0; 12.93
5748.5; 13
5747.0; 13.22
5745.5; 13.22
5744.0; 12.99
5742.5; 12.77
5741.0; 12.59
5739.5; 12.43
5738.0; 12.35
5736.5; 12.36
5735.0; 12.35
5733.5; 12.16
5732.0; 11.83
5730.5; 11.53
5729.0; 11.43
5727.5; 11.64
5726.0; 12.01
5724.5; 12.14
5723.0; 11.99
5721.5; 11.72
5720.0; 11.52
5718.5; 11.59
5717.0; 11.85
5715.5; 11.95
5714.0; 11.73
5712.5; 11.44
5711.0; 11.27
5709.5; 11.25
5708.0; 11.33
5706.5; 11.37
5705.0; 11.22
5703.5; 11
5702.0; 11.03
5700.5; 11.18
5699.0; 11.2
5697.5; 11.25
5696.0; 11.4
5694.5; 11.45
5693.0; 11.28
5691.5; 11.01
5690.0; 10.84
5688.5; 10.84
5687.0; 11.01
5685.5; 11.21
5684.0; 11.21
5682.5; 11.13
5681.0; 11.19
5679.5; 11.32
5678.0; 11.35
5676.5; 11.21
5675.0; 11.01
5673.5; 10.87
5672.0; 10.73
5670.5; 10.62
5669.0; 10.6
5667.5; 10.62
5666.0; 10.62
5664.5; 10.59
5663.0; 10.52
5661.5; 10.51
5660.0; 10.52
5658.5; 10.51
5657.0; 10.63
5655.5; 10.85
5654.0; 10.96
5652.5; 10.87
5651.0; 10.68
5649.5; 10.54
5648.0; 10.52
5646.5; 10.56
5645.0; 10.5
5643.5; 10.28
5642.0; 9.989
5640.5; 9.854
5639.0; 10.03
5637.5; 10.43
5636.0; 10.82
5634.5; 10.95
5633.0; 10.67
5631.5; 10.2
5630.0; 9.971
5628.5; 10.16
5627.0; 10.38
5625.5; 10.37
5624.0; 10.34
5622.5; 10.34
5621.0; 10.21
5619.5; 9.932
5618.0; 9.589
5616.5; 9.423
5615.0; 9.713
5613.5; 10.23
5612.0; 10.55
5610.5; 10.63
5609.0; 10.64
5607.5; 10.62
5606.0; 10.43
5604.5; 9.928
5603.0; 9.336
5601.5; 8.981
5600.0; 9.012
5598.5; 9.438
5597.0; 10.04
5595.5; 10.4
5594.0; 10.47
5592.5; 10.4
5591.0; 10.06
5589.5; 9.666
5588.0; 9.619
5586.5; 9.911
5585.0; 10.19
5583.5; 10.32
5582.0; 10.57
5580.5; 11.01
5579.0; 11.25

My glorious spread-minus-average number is -12.4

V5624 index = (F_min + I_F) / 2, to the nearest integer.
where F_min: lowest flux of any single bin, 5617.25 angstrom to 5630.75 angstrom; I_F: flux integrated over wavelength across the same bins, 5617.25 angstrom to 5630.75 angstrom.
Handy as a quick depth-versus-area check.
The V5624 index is 73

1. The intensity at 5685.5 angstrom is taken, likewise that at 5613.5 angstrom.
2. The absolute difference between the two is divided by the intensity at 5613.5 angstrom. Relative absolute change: 0.10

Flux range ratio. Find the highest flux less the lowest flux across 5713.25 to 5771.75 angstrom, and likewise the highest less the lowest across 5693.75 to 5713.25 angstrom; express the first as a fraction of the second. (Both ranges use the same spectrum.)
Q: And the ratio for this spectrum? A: 3.98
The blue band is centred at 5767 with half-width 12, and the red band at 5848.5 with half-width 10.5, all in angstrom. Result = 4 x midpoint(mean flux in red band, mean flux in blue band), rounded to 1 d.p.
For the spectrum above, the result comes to 48.3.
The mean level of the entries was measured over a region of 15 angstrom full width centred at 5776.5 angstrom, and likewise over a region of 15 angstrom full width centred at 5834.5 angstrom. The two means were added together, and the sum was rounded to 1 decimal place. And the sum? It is 24.6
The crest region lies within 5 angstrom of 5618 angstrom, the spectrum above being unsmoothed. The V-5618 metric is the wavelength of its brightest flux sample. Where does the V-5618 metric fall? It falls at 5622.5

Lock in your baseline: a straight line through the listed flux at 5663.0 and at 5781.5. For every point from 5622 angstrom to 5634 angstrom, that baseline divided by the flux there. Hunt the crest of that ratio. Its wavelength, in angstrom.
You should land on 5630.0 angstrom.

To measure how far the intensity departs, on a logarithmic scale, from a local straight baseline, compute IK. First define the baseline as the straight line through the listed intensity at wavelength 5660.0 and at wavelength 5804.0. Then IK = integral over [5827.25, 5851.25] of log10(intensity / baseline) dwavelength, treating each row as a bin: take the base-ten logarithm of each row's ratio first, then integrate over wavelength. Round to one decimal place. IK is -0.9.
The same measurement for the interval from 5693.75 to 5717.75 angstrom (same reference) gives 0.1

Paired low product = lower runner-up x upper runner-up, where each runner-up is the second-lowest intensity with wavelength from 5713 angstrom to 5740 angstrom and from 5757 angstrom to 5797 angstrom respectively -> 134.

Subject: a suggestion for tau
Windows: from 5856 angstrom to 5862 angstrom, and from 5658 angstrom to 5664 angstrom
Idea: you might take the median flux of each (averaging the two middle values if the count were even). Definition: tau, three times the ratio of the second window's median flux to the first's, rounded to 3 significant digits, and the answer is 2.80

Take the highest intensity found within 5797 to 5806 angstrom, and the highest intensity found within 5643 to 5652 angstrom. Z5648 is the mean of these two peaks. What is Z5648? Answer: 11.9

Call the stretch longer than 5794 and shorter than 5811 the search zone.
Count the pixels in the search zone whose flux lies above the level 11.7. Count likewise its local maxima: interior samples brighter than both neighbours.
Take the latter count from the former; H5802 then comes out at 10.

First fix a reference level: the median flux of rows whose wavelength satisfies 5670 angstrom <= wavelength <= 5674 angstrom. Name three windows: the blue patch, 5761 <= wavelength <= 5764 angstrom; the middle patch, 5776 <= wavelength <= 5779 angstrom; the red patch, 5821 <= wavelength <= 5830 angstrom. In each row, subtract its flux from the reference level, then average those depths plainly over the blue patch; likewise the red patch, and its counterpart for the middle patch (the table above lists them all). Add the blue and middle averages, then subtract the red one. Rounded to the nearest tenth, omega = -1.3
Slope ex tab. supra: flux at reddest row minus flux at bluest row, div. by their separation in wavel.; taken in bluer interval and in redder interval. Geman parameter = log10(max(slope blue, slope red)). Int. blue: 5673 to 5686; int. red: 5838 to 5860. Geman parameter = -1.55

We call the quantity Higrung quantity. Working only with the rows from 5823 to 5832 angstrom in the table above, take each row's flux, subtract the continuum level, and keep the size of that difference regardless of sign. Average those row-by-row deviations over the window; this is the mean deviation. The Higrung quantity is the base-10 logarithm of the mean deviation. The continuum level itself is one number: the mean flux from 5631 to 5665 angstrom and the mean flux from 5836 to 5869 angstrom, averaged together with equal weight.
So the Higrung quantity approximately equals -0.13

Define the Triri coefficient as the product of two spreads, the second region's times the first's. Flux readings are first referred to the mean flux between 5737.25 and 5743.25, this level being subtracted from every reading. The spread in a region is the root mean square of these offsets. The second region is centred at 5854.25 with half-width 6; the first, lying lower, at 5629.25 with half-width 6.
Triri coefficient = 2.4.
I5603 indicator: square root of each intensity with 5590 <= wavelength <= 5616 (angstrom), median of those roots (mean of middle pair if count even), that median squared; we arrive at 10.2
